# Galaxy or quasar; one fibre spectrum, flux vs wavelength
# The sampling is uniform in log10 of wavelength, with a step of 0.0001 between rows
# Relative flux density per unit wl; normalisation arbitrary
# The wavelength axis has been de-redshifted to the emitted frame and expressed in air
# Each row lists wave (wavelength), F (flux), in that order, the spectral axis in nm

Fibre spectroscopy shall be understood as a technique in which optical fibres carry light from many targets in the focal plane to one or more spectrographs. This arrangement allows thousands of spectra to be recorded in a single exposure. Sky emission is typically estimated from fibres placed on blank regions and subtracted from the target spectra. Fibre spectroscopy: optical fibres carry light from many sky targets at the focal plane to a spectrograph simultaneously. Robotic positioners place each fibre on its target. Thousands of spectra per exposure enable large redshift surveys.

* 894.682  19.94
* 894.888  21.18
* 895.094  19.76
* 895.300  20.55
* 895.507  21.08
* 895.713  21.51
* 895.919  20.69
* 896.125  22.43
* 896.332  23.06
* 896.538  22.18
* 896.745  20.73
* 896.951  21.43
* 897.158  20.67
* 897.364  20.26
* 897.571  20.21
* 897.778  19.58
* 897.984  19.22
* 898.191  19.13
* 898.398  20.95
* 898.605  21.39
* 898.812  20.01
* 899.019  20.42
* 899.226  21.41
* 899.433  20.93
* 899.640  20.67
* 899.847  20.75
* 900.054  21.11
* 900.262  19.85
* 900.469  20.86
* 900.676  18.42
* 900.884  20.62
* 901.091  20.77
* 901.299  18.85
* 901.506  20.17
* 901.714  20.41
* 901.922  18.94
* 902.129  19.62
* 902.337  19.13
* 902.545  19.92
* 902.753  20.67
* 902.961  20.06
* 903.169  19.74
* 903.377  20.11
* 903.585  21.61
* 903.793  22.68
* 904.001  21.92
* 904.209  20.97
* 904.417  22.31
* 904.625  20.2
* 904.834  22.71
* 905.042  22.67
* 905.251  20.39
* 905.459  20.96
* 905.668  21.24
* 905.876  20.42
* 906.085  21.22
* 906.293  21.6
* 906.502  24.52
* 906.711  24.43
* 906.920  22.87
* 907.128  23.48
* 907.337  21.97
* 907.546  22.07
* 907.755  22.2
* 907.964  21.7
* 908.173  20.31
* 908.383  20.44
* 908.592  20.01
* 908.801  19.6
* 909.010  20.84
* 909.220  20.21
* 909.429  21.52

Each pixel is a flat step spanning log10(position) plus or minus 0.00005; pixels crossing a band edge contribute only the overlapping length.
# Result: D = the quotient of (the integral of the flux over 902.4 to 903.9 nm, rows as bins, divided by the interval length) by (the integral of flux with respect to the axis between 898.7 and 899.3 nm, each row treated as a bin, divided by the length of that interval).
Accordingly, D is 1.00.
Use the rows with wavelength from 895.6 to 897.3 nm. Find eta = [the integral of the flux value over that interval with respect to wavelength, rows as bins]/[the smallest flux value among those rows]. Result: 1.77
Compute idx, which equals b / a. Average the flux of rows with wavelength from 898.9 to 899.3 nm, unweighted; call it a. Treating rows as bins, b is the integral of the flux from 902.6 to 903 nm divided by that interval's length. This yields 0.97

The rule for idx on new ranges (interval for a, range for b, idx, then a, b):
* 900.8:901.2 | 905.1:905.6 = 1.01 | 20.7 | 20.9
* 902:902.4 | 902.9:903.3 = 1.03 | 19.4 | 19.9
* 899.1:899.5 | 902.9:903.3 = 0.94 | 21.2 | 19.9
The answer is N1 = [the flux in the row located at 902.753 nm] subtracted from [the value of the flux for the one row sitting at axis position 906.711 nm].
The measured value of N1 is 3.76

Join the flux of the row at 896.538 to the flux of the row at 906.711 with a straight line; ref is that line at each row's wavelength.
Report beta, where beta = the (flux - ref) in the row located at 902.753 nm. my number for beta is -2.9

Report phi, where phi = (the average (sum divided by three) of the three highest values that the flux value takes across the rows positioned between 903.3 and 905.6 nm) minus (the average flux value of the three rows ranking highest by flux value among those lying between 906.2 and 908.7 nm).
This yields -1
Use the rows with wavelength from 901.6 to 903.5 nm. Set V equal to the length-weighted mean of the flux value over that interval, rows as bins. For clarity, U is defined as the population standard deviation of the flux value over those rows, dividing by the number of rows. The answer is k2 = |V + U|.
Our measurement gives 20.4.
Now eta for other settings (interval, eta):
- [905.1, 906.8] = 1.82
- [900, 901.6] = 1.74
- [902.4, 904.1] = 1.79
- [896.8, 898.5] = 1.80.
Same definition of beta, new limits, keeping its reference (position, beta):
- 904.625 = -3.8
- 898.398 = -1.6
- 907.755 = -2.5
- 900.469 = -2.2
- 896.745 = -1.5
